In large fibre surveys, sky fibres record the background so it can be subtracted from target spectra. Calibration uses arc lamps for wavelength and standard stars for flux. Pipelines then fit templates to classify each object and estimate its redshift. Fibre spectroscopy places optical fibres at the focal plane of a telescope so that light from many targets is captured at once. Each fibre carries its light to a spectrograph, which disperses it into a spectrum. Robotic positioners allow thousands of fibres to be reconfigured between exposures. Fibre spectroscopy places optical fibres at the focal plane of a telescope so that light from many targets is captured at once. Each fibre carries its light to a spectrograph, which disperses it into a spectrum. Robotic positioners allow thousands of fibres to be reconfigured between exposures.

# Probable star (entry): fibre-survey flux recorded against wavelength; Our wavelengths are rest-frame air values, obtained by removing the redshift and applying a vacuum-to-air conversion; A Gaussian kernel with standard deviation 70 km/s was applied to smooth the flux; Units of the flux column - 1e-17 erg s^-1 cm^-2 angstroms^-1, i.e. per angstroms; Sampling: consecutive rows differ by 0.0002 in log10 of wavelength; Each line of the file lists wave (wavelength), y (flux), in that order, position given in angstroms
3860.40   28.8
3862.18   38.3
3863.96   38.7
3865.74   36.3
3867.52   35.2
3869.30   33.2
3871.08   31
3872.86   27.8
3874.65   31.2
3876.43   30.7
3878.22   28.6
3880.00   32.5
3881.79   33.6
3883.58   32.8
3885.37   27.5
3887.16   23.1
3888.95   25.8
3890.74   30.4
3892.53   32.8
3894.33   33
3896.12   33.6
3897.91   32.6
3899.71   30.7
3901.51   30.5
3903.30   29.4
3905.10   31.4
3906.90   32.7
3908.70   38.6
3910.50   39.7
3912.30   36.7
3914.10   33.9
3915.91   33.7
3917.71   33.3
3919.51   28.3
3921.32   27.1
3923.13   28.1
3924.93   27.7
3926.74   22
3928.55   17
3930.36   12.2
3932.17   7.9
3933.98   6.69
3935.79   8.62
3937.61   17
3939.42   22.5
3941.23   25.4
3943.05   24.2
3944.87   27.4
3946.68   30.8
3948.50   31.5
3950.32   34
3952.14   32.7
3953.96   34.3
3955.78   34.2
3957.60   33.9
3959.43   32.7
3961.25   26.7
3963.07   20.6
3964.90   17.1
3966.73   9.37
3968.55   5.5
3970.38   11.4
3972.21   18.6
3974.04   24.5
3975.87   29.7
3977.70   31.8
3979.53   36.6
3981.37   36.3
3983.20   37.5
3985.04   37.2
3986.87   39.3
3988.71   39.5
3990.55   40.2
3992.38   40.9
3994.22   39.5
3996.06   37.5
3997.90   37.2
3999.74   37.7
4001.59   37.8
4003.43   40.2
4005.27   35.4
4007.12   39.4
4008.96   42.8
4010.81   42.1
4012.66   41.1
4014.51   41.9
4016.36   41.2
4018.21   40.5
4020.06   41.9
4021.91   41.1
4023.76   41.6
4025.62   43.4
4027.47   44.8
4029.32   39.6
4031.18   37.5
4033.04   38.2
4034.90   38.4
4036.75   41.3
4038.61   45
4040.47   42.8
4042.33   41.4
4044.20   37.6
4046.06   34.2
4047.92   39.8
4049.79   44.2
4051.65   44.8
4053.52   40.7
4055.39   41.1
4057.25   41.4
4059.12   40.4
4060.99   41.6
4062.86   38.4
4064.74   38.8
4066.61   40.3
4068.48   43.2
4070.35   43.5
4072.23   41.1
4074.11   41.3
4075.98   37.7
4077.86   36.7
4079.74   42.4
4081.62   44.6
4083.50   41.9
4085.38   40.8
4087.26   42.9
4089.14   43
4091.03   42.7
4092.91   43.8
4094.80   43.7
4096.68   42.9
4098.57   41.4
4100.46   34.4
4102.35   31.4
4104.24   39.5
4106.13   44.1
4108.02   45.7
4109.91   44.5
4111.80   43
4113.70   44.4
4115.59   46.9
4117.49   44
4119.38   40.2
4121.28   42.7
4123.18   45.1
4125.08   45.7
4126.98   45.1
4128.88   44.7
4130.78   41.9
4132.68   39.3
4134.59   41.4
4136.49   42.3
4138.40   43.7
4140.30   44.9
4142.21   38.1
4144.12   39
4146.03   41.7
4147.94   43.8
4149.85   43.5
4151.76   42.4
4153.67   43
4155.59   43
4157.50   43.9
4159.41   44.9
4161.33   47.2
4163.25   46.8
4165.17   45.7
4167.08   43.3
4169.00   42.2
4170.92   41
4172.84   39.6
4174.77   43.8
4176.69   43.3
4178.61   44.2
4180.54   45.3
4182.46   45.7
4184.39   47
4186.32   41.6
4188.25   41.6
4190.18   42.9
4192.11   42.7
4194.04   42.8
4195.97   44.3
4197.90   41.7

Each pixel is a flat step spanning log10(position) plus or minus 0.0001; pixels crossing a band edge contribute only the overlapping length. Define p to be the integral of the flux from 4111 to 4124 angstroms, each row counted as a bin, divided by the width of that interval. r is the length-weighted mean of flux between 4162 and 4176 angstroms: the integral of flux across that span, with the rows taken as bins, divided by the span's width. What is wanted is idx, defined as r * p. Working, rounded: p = 43.7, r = 43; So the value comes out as 1893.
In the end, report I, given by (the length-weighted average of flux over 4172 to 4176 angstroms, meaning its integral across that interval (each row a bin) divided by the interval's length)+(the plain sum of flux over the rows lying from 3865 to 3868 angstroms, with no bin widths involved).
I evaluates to 113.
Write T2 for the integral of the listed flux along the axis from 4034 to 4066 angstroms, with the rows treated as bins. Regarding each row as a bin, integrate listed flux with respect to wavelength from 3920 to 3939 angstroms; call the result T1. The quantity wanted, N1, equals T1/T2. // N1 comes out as 0.26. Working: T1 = 338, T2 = 1302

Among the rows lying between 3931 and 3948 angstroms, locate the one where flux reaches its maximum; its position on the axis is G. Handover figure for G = 3946.68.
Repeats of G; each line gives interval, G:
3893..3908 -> 3896.12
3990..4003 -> 3992.38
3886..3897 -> 3896.12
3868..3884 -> 3881.79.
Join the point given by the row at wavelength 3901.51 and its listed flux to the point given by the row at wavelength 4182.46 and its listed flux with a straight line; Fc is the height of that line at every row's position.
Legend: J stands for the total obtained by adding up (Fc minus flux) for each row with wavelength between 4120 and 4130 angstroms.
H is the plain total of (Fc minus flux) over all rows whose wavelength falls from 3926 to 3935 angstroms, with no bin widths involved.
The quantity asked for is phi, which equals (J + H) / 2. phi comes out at 42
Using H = 95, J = -10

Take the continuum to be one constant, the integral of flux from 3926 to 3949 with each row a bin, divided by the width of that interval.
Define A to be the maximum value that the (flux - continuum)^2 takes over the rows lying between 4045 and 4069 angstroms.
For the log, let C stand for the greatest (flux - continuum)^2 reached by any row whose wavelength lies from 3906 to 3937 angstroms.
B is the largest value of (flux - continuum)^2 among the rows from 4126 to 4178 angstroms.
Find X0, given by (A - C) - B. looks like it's -546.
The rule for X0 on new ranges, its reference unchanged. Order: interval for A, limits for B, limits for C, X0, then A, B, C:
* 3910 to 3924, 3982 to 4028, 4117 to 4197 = -1015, 418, 652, 781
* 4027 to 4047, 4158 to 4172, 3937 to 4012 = -672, 663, 781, 554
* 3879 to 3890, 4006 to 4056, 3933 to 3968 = -683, 206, 663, 226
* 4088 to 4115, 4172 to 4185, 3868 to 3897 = -276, 699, 770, 206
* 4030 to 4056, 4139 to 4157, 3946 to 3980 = -296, 663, 658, 301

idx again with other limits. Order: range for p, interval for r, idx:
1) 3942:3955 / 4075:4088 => 1257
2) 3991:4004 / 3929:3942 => 554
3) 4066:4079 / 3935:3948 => 921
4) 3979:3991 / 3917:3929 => 1006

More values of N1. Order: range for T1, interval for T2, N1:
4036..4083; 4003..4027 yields 1.95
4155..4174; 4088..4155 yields 0.29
